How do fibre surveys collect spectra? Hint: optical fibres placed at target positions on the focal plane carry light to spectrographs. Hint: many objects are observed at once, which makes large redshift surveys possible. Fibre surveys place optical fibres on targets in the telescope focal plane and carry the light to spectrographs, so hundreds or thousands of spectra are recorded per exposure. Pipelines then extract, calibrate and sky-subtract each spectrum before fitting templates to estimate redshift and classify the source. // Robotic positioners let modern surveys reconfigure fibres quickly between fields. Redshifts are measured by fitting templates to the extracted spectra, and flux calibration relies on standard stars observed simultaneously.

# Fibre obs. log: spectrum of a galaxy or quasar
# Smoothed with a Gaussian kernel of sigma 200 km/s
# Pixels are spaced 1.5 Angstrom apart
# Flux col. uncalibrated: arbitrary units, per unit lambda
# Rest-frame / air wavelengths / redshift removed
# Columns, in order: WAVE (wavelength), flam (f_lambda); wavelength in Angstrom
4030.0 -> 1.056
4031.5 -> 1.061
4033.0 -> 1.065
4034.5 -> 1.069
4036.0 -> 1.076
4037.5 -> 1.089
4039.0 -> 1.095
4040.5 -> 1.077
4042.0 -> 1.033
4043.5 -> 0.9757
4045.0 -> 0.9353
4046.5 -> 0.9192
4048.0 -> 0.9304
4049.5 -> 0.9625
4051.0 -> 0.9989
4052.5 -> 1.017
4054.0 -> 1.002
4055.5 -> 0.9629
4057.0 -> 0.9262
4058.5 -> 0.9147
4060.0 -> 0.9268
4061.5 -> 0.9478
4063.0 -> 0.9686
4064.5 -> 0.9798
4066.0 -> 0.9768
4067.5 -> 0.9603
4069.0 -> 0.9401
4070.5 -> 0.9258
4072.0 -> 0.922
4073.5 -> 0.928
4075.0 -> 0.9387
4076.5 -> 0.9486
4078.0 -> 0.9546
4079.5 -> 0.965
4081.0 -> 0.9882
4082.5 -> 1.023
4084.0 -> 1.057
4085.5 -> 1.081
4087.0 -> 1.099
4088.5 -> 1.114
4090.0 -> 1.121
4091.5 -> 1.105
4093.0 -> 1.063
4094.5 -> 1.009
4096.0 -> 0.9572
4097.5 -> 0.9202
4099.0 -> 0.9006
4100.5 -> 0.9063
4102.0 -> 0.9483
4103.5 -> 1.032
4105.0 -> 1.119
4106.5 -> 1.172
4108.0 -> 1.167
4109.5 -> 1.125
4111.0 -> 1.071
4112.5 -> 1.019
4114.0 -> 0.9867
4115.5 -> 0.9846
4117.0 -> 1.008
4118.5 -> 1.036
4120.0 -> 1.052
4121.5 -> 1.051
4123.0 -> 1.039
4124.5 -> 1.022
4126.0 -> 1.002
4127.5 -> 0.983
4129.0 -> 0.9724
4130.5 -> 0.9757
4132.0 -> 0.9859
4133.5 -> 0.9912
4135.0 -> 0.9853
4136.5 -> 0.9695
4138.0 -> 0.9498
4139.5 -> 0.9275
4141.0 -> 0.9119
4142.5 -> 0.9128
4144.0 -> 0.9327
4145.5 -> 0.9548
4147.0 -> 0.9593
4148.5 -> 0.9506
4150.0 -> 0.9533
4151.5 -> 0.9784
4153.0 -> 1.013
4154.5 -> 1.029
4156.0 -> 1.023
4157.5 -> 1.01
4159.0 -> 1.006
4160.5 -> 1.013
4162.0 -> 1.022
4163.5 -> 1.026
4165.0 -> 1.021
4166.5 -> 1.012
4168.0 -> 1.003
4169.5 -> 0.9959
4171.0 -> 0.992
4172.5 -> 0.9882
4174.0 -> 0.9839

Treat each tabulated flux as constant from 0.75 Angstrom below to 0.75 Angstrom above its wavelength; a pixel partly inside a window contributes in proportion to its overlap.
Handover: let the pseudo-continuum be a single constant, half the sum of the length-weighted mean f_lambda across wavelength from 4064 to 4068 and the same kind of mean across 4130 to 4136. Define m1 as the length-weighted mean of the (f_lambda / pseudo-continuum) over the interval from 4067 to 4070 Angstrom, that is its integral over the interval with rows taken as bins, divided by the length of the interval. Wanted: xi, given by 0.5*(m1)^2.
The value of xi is 0.469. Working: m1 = 0.97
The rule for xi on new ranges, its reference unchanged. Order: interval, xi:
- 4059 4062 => 0.456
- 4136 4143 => 0.455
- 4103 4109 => 0.663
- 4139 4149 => 0.457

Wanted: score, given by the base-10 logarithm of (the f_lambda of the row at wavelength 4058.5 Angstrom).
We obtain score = -0.039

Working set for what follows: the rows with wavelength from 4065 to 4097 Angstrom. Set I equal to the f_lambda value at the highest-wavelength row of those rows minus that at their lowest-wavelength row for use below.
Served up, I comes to -0.02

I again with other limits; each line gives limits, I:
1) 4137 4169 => 0.05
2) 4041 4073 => -0.11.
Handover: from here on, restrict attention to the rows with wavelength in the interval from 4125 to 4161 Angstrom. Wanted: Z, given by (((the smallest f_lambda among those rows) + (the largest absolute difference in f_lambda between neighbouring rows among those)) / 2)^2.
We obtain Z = 0.224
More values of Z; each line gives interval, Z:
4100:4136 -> 0.247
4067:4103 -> 0.228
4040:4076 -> 0.236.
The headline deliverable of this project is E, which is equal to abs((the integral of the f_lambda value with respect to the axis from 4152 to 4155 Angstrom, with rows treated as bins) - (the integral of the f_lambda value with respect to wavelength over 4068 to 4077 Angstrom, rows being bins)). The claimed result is 5.4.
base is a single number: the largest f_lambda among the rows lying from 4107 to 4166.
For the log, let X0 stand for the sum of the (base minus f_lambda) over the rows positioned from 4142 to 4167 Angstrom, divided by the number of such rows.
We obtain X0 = 0.18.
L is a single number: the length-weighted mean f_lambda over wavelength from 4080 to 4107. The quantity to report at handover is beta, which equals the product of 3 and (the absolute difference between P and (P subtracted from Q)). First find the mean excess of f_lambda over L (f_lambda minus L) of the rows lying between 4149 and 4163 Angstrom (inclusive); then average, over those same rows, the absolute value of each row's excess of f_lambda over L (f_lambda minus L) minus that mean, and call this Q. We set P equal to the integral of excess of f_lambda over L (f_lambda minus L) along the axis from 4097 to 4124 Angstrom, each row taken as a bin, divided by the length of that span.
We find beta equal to 0.06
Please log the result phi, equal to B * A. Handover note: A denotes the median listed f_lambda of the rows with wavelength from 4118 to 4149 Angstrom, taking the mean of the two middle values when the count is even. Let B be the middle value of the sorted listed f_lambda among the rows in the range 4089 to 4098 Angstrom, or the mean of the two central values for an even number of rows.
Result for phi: 1.01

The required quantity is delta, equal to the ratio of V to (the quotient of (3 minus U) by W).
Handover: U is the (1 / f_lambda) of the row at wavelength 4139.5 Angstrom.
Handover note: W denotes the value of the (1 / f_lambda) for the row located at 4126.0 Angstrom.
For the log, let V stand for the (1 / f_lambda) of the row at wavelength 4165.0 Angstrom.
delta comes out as 0.51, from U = 1.08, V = 0.98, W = 1.00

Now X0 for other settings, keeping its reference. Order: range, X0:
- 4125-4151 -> 0.21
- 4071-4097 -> 0.15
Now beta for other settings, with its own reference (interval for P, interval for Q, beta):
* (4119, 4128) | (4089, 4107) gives 0.28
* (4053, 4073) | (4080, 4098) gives 0.65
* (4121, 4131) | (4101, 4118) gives 0.36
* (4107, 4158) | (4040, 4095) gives 0.36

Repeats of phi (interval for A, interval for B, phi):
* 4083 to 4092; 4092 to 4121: 1.12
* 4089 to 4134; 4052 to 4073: 0.97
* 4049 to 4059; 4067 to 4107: 0.93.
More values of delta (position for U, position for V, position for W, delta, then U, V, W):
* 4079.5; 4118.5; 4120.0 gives 0.47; 1.04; 0.97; 0.95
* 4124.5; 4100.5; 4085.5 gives 0.50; 0.98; 1.10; 0.93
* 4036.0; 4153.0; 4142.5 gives 0.52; 0.93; 0.99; 1.10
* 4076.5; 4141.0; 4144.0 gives 0.60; 1.05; 1.10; 1.07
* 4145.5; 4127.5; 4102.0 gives 0.55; 1.05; 1.02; 1.05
